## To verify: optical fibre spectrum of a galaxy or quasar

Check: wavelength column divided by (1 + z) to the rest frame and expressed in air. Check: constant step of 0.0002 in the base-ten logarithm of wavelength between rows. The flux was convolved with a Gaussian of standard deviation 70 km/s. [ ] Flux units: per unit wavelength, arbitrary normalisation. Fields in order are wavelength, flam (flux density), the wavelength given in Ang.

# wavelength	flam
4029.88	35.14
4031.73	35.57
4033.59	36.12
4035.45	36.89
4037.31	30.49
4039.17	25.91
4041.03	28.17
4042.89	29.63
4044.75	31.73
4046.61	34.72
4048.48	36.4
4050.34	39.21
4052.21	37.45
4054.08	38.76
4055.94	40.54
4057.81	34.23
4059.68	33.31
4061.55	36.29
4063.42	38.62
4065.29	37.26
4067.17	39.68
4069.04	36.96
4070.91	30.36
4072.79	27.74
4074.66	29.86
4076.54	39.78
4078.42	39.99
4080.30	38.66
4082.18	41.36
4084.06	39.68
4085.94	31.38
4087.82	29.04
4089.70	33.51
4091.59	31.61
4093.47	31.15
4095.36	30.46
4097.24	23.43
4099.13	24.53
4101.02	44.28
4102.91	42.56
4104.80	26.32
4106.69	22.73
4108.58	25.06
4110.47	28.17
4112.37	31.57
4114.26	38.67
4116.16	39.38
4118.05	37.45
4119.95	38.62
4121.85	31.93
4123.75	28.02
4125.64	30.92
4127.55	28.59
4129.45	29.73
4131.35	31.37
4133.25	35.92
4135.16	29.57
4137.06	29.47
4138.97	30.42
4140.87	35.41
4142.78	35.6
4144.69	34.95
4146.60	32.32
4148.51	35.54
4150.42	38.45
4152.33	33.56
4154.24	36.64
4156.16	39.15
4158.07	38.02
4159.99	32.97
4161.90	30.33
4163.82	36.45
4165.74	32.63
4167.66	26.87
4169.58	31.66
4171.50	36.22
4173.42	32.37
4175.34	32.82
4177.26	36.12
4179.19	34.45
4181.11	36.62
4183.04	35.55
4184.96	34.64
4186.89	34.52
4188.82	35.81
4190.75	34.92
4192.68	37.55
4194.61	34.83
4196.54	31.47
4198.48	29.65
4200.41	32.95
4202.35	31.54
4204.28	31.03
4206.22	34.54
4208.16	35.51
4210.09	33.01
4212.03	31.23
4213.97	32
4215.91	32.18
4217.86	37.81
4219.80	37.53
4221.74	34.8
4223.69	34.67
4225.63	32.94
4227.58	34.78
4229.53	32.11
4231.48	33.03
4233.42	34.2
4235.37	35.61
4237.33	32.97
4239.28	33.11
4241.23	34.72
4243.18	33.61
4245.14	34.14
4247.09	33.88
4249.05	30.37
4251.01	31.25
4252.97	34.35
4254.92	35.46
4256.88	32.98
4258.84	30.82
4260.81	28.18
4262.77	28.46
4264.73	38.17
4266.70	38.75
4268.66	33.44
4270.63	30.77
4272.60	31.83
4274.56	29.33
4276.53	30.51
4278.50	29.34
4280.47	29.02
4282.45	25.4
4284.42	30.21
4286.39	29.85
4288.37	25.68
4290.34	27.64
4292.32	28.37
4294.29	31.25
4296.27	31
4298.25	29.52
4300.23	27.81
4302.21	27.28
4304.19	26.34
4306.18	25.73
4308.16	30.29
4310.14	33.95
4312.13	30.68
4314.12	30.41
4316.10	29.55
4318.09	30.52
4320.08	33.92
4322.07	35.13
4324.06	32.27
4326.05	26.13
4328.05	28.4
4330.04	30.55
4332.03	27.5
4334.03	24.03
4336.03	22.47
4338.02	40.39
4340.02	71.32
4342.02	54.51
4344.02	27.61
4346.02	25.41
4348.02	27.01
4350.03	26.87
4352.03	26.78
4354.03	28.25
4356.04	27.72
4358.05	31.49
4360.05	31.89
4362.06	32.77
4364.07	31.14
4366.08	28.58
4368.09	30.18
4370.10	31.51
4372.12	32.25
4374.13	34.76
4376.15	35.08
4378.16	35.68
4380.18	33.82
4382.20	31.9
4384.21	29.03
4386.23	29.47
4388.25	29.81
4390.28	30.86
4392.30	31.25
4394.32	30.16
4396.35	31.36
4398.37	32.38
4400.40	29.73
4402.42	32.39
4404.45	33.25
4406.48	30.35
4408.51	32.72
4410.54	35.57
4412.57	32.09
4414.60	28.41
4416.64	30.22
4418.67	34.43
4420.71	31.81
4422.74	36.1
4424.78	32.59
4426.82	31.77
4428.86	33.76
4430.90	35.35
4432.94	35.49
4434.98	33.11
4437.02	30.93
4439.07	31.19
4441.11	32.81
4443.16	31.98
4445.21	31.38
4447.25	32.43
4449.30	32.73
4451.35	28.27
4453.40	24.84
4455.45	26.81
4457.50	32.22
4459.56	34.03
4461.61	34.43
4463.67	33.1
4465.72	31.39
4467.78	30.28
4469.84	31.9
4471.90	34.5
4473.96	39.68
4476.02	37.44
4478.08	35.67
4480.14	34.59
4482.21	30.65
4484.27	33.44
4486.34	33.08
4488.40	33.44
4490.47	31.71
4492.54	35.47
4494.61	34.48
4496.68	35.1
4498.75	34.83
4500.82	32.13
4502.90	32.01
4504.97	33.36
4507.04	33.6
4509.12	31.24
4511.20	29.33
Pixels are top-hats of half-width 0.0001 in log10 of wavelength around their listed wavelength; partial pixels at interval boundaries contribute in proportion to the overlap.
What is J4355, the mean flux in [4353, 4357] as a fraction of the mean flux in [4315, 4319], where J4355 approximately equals 0.93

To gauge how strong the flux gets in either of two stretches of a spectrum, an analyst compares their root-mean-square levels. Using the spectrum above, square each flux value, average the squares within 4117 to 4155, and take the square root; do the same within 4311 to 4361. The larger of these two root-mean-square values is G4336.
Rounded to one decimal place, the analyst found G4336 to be 33.6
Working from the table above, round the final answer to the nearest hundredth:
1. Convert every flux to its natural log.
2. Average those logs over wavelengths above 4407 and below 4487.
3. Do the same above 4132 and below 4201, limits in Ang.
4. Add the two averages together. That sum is 7.01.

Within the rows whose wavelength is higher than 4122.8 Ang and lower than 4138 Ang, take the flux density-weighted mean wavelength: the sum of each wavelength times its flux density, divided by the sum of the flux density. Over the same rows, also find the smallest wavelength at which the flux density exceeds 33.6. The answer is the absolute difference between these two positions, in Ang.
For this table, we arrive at 2.7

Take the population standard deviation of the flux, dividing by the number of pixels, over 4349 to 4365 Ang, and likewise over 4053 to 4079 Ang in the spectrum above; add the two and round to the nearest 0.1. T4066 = 6.3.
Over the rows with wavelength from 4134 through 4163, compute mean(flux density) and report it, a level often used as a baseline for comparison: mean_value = 34.2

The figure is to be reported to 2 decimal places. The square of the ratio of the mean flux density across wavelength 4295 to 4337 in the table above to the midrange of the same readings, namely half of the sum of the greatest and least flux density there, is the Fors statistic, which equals 1.03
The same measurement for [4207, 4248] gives 0.97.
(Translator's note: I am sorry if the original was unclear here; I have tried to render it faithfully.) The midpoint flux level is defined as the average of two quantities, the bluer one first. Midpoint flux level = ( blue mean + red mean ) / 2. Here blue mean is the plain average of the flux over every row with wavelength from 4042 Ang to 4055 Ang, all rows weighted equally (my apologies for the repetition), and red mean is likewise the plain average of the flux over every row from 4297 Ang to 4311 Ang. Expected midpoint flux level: 32.1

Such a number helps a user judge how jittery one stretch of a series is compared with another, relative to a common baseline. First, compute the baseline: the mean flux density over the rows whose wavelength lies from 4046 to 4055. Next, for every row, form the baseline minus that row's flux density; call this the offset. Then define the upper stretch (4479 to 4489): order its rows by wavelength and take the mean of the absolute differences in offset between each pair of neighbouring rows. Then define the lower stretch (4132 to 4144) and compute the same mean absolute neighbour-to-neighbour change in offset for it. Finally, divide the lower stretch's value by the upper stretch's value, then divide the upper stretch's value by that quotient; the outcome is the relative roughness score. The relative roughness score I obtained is 1.4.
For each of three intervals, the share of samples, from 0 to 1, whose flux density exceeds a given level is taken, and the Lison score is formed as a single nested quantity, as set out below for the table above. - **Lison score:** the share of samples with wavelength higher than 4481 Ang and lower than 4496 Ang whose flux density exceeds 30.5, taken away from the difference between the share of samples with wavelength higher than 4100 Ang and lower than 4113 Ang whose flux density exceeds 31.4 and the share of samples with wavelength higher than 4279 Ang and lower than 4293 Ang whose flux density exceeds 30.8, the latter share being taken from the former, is -0.57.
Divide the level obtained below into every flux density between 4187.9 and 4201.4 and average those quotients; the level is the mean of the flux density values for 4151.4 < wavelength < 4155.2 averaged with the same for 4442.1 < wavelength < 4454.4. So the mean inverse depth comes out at 0.97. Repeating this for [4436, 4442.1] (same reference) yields 1.03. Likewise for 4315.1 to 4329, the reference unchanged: 1.07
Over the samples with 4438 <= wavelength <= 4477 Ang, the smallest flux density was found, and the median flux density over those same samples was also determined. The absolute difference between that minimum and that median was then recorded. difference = 7.4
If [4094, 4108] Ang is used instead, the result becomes 3.6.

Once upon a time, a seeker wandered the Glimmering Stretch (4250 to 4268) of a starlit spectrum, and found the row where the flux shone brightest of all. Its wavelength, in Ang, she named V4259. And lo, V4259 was 4266.70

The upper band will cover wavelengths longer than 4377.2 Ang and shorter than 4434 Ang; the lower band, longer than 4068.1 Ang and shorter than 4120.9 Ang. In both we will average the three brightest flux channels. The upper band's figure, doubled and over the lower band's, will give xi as 1.7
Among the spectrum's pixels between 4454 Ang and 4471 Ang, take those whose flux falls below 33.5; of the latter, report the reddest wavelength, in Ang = 4469.84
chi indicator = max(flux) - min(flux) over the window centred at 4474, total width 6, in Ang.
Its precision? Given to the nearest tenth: 5.2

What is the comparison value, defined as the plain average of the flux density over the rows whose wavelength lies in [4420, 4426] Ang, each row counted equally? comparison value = 33.5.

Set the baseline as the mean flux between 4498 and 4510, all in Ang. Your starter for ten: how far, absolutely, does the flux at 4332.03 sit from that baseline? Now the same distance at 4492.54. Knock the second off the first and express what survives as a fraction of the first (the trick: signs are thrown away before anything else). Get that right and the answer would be 0.5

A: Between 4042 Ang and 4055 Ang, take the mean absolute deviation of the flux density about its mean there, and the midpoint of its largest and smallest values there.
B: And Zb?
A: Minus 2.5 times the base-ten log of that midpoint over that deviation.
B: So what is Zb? -2.68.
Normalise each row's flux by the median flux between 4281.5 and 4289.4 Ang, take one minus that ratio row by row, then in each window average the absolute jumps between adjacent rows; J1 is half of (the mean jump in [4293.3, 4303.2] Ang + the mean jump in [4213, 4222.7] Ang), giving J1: 0.058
